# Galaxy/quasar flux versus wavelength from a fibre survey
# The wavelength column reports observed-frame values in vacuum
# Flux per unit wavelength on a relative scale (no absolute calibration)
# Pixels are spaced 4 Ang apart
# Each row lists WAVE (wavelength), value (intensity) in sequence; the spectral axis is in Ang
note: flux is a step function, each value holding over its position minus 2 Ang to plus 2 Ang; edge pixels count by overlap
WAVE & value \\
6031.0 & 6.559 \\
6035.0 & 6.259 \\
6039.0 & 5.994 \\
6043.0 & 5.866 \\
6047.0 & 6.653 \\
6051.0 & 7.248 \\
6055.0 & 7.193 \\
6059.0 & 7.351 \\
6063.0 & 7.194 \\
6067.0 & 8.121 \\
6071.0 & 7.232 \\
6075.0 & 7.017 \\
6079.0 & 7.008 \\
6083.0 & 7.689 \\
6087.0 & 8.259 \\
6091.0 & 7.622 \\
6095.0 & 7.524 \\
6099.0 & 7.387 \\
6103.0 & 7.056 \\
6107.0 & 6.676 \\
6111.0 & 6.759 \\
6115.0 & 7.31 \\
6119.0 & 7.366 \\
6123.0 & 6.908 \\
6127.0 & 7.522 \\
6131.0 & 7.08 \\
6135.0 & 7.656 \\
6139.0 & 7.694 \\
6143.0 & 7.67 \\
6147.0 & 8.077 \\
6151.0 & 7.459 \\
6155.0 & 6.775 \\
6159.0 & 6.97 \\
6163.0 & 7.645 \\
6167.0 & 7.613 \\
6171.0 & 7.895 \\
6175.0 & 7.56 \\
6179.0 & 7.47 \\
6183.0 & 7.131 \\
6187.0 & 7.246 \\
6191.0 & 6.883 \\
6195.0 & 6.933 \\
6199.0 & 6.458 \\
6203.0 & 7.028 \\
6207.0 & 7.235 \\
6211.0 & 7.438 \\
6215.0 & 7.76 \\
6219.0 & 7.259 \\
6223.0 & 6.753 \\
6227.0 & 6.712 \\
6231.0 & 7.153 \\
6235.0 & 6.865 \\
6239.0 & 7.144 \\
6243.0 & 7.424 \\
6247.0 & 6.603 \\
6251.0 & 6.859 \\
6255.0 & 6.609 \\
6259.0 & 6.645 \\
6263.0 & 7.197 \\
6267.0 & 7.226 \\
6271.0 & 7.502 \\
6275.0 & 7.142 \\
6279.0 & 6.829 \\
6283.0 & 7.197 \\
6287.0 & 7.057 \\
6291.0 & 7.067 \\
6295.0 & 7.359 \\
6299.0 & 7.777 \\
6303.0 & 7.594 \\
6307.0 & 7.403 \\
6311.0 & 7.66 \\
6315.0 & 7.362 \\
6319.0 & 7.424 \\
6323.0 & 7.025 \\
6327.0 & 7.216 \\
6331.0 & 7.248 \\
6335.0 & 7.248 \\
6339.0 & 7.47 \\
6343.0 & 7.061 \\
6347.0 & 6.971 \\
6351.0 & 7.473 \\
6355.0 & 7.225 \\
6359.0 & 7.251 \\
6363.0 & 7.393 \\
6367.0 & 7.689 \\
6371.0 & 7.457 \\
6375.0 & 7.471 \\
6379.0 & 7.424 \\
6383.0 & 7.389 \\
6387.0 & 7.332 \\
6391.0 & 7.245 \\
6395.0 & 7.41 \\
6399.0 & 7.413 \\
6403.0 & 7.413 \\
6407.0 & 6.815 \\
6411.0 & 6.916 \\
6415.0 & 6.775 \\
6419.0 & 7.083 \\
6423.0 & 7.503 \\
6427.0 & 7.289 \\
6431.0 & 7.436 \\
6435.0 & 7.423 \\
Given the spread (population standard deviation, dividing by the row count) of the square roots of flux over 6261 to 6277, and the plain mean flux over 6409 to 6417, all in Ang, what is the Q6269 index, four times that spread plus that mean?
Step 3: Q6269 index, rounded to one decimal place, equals 6.9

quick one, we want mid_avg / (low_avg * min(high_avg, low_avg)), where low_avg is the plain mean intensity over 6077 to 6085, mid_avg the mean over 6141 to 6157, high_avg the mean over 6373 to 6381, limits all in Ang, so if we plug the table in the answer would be 0.139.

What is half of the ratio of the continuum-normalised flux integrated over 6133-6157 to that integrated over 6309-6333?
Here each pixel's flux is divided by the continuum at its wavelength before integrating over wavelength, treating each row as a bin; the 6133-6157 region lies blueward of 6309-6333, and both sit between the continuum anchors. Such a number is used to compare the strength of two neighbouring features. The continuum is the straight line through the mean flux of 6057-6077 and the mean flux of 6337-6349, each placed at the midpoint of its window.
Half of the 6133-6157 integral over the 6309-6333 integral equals 0.506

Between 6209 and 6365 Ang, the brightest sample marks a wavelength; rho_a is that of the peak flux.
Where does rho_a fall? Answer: 6299.0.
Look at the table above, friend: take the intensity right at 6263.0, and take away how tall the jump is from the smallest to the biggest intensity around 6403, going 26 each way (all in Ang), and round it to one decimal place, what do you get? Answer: 6.5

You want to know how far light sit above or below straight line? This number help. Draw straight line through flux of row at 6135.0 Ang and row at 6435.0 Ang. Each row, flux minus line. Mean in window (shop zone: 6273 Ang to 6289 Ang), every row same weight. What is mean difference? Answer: -0.49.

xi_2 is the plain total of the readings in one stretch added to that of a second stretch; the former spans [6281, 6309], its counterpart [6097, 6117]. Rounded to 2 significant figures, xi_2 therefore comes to 87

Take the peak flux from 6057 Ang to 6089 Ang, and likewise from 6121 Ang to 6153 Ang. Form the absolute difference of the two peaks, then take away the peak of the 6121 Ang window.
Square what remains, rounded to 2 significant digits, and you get 62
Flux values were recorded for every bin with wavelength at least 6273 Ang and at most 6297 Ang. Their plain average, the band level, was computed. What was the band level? 7.11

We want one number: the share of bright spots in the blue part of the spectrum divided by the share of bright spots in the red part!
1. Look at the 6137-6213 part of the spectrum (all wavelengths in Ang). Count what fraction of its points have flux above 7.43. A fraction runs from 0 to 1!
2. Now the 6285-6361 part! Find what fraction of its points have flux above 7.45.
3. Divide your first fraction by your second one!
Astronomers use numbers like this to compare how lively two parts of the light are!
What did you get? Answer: 2.0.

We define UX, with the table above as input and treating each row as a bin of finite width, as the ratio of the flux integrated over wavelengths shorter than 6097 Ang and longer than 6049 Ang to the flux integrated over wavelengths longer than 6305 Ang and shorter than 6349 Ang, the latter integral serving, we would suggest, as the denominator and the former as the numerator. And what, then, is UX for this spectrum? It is 1.1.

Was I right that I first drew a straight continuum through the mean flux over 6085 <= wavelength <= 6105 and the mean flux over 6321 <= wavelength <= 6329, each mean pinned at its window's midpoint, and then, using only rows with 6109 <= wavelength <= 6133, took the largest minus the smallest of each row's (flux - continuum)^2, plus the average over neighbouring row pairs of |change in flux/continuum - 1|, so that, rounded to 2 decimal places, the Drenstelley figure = 0.66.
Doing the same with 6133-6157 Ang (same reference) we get 0.51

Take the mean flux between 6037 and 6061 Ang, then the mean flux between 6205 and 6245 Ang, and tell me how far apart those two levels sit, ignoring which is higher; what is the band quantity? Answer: 0.46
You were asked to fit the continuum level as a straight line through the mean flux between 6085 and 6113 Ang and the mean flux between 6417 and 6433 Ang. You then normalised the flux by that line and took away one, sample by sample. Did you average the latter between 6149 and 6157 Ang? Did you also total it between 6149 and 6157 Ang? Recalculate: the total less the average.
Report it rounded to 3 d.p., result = -0.029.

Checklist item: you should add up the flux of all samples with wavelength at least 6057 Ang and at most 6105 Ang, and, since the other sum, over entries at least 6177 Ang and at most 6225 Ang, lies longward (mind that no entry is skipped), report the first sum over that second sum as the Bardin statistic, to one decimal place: 1.0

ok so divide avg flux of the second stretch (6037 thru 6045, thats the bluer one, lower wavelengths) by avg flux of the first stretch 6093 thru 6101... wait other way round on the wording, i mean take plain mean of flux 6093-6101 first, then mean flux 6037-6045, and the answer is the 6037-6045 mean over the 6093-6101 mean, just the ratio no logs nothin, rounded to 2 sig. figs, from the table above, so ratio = 0.80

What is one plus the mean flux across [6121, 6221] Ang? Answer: 8.33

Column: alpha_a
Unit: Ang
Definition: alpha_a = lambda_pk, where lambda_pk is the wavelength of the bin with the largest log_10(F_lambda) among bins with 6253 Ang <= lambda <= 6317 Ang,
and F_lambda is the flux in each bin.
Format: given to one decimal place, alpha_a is 6299.0 Ang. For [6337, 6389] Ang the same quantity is 6367.0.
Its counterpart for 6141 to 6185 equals 6147.0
